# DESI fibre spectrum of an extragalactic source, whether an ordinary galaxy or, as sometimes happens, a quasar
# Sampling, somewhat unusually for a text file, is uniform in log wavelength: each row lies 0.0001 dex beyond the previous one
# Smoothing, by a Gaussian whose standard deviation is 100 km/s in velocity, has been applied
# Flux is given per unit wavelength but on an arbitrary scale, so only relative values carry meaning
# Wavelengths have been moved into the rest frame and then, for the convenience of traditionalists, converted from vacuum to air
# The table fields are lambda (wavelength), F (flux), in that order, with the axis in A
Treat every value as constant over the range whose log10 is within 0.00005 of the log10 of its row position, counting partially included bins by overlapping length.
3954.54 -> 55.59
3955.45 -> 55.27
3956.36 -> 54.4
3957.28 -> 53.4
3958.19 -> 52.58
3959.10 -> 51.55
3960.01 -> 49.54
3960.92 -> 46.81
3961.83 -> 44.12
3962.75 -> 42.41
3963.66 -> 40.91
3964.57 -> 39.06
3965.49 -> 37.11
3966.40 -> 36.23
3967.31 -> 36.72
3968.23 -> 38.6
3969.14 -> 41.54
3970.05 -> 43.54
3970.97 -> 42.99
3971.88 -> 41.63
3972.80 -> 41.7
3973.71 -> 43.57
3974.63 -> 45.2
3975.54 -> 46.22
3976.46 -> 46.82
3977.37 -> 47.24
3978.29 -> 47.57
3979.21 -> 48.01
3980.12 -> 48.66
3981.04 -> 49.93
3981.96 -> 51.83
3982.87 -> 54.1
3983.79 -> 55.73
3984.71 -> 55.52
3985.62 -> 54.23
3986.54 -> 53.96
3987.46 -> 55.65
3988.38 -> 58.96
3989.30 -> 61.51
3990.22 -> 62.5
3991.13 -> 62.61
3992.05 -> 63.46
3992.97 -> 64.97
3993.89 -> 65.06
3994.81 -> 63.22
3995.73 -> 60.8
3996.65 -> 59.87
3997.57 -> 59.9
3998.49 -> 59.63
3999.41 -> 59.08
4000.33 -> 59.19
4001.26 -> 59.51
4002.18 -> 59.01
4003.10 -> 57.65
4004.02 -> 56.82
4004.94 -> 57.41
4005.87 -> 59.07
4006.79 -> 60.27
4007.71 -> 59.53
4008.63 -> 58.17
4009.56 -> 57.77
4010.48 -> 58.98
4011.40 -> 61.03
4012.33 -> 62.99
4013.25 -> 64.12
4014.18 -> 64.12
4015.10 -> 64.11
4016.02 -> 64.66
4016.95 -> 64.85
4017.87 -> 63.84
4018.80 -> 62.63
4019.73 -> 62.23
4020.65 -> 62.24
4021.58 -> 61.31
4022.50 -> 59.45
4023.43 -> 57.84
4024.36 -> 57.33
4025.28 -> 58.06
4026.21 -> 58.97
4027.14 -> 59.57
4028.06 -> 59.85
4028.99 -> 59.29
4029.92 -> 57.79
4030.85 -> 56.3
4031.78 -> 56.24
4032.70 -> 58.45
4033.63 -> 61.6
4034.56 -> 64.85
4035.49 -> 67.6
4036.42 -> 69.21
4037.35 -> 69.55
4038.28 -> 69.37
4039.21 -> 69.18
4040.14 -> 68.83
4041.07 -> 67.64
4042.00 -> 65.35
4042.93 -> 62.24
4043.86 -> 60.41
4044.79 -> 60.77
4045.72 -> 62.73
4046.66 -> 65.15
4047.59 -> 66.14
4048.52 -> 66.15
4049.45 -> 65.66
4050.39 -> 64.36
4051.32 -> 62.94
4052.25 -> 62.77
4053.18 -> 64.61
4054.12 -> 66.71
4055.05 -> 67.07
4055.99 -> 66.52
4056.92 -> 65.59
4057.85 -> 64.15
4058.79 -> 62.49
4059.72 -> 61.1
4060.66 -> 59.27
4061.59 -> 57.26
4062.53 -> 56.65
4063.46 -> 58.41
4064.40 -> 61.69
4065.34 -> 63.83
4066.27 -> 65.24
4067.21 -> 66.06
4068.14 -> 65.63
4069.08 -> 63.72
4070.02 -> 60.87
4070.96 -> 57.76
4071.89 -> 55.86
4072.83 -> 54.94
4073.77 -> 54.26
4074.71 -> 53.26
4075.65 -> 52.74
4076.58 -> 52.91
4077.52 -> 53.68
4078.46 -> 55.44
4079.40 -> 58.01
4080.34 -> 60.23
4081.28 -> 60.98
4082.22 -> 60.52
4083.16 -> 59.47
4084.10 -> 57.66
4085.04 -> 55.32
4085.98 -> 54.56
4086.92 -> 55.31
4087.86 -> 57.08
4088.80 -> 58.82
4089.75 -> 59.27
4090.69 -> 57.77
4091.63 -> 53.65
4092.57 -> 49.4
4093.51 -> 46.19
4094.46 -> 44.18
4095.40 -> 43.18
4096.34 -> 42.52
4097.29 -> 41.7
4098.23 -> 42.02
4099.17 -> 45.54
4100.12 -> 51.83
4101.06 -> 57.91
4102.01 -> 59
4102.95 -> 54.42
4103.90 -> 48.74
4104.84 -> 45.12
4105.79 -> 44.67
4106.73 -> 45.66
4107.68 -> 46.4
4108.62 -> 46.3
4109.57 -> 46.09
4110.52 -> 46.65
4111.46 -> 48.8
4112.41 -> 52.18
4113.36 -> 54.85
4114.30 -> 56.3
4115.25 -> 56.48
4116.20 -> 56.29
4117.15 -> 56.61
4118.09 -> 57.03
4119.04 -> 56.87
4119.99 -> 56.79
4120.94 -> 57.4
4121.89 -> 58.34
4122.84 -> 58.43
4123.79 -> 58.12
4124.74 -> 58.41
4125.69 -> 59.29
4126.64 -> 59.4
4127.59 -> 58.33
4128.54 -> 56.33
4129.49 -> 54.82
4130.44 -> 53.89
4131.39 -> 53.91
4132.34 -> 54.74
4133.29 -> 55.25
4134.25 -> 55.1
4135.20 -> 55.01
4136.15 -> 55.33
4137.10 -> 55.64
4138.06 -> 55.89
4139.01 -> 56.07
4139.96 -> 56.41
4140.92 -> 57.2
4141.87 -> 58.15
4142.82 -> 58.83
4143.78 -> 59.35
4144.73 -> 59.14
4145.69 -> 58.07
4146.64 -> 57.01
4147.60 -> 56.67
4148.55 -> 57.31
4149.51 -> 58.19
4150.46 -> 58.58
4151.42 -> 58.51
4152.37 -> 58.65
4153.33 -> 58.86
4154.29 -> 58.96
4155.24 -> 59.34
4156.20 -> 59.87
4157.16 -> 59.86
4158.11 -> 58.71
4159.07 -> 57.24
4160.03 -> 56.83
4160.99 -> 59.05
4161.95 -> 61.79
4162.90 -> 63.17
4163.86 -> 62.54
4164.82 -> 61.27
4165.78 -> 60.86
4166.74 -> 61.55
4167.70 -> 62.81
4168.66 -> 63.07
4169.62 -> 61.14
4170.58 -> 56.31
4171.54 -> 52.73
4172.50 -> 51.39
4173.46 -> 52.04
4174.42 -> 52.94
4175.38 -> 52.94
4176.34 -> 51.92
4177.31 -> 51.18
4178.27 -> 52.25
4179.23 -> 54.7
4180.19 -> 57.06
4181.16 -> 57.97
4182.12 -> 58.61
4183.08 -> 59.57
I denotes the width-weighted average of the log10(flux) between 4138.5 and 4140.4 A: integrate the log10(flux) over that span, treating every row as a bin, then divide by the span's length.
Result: 1.76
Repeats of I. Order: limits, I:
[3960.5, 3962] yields 1.66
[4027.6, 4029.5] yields 1.77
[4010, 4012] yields 1.78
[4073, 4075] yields 1.73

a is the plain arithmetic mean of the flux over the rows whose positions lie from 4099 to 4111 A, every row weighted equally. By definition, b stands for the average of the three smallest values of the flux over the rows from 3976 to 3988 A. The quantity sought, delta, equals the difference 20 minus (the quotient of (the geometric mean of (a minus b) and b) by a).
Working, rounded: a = 49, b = 47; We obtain 19.8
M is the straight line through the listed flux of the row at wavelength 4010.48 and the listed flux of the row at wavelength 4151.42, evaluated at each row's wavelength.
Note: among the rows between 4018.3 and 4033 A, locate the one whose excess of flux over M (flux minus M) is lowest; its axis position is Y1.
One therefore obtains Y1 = 4031.78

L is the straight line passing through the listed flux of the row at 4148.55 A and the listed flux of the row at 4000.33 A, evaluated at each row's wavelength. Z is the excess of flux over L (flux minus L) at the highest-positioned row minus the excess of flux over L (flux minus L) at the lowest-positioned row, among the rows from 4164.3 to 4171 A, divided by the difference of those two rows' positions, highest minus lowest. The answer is -0.8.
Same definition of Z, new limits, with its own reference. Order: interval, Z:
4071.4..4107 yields -0.3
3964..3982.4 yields 0.7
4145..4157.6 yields 0.2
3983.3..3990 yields 1.1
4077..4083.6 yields 1.0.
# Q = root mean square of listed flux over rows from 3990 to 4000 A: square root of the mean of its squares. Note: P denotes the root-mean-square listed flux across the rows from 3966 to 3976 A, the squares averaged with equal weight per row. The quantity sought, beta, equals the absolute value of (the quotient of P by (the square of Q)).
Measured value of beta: 0.0109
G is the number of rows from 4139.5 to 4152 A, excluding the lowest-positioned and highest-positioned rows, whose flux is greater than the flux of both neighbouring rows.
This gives 2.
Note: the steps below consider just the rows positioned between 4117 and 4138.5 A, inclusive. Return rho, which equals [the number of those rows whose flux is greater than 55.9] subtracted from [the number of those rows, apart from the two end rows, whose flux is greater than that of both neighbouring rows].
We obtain -9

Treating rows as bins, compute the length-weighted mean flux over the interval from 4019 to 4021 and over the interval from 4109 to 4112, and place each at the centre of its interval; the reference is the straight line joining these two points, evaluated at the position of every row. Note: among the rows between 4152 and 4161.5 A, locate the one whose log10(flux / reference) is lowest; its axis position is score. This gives 4152.37 A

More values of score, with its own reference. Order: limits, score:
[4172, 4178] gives 4172.50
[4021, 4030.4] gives 4024.36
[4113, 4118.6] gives 4113.36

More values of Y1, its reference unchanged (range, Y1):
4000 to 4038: 4031.78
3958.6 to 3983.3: 3966.40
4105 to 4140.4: 4105.79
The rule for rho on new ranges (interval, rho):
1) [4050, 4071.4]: -21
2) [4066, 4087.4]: -10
